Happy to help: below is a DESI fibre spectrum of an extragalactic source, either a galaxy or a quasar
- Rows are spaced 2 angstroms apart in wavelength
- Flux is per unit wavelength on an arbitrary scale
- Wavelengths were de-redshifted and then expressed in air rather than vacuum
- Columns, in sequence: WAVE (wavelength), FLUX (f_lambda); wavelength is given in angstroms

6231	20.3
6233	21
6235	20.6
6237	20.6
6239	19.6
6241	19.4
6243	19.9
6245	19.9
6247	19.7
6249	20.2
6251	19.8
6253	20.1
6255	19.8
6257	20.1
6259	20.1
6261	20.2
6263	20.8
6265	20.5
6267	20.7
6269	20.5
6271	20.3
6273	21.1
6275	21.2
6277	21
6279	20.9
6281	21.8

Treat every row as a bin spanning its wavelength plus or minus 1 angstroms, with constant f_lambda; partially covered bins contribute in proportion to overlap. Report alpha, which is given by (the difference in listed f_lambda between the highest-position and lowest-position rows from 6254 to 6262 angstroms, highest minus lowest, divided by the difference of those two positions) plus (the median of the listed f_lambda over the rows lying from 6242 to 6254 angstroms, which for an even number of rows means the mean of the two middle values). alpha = 19.97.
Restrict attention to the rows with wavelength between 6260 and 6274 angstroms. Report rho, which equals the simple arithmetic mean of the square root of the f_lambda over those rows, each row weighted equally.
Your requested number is 4.54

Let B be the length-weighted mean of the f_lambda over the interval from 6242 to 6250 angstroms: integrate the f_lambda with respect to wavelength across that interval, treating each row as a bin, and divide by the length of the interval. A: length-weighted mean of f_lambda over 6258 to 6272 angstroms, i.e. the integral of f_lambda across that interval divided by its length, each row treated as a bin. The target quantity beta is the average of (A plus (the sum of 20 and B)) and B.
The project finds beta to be 40.1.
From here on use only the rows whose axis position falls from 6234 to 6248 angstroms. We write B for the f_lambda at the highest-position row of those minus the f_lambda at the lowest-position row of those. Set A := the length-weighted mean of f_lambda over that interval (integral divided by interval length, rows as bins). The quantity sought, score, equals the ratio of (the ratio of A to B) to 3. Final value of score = -7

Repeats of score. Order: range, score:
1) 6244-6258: 33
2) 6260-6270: 23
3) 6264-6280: 17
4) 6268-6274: 11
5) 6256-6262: 67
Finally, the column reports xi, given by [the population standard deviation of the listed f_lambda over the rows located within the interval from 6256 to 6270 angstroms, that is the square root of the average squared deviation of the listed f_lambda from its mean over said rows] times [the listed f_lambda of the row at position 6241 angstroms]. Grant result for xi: 5.1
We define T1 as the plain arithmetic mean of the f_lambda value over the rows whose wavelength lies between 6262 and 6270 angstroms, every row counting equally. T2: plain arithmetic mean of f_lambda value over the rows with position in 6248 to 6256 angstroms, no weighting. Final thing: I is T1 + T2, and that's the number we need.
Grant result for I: 40.6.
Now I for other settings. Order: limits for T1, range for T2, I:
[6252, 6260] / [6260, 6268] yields 40.6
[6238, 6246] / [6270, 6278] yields 40.6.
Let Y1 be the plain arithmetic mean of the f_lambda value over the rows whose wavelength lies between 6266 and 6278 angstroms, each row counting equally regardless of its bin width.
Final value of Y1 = 20.8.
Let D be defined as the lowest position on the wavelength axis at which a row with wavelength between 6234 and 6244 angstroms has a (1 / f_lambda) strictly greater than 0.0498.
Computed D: 6239 angstroms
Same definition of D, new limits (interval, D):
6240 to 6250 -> 6241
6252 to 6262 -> 6255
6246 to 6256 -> 6247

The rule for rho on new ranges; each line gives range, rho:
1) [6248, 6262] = 4.48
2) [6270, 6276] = 4.57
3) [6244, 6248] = 4.45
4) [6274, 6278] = 4.59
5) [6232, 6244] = 4.49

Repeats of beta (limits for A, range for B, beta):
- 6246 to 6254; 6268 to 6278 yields 40.8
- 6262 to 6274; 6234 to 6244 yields 40.3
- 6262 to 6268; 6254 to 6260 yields 40.3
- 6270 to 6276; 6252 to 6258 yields 40.4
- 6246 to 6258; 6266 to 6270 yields 40.6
